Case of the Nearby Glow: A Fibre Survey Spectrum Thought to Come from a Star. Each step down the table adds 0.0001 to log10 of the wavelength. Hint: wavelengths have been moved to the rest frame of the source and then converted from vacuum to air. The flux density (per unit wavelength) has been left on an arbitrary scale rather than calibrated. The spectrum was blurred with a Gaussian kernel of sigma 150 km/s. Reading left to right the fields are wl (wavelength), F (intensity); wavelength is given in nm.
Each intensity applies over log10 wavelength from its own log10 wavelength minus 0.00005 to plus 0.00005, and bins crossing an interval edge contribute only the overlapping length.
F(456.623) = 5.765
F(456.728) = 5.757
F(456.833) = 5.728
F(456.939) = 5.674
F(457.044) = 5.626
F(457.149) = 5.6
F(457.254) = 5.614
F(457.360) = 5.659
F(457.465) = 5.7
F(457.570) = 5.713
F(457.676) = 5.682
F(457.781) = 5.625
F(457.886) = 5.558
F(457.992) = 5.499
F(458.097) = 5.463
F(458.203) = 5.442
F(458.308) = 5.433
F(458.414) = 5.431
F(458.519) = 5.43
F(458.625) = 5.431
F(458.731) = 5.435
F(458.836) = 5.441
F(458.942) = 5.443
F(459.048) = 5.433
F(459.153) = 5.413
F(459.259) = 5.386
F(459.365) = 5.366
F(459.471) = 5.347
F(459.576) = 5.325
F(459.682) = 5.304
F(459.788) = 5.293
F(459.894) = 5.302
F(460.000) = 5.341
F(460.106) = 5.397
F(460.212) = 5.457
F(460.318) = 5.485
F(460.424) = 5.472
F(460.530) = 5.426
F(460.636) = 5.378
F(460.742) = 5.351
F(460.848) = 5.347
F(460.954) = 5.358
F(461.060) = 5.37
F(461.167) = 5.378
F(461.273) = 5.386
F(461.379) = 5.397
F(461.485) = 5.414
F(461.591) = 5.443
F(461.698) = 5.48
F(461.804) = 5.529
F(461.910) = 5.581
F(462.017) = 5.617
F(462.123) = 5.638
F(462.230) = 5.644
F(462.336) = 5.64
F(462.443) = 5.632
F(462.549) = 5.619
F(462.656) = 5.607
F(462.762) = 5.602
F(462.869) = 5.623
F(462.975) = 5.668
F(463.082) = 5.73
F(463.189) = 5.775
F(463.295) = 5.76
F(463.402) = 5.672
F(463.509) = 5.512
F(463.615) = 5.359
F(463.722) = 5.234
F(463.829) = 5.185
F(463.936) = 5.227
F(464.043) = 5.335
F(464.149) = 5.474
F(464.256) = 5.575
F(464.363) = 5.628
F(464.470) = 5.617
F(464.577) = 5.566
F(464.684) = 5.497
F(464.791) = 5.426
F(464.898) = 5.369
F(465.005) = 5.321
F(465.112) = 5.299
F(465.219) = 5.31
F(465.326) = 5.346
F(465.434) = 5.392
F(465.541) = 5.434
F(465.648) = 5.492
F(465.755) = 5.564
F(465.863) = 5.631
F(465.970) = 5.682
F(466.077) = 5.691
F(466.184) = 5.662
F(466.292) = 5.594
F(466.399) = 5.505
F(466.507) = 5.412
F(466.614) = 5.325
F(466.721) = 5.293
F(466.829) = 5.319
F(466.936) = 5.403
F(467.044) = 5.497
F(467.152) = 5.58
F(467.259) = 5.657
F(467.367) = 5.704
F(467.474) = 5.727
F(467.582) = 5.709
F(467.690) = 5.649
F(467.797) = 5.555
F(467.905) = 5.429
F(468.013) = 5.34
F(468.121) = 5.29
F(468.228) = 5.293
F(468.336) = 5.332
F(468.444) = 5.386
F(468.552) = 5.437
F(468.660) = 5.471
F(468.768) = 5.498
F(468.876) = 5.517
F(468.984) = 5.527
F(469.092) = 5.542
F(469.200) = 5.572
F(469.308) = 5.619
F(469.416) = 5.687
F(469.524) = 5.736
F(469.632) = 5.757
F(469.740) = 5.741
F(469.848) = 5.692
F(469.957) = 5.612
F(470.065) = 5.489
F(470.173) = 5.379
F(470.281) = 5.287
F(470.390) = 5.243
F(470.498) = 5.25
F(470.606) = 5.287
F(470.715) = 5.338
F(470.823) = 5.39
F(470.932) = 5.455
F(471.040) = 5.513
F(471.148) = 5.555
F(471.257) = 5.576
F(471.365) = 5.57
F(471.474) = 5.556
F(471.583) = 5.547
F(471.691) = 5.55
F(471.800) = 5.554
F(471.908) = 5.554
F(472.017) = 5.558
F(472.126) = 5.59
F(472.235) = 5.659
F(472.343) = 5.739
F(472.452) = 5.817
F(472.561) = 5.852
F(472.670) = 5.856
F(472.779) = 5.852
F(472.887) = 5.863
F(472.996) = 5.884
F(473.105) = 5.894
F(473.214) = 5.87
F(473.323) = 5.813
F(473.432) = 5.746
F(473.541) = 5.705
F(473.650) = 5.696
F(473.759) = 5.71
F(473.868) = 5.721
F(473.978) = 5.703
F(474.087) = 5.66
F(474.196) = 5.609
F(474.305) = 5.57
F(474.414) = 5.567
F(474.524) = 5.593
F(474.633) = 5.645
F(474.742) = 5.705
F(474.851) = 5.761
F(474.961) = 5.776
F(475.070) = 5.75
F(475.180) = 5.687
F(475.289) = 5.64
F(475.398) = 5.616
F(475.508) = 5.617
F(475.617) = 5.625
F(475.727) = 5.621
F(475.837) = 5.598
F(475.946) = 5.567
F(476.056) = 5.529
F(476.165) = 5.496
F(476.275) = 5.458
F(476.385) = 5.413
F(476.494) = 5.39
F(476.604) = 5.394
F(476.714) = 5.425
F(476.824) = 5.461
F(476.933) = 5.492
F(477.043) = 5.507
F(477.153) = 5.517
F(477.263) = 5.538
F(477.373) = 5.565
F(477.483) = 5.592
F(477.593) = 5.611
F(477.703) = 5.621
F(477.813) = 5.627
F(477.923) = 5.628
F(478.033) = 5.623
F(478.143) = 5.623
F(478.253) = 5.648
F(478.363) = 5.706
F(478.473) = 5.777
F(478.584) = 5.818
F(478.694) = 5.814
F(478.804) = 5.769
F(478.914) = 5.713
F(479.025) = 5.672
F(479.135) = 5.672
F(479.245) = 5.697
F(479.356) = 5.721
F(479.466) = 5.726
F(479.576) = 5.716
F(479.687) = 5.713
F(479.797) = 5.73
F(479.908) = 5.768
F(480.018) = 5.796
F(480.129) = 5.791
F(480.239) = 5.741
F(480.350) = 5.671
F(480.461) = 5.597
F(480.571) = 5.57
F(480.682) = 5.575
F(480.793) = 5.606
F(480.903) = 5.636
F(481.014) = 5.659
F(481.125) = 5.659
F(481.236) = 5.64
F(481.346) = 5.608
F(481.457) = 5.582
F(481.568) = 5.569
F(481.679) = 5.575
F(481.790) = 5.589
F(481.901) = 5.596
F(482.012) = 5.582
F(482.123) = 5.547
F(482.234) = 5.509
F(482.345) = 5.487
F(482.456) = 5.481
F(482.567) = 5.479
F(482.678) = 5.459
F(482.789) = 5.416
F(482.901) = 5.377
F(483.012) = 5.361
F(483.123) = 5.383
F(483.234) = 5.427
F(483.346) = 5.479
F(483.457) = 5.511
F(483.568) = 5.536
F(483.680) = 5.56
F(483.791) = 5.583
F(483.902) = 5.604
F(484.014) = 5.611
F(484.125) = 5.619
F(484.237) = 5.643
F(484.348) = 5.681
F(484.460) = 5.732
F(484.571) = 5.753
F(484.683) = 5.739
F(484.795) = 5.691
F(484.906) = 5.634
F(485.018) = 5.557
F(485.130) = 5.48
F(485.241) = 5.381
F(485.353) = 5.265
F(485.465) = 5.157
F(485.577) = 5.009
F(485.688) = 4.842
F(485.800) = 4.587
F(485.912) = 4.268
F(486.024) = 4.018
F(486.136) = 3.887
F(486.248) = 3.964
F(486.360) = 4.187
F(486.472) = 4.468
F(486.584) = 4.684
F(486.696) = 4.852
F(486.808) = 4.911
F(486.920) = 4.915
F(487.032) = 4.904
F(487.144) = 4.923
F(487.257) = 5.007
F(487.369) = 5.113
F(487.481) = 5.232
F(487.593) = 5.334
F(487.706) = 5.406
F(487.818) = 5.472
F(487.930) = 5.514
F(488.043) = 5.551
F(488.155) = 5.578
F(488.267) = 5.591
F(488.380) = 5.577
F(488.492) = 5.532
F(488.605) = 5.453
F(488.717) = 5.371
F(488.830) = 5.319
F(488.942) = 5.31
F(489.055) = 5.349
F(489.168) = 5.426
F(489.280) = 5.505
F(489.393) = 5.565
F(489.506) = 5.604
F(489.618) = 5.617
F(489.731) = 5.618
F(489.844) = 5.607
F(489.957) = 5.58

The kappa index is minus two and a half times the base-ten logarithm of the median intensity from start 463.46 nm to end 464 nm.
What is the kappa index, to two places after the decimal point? -1.80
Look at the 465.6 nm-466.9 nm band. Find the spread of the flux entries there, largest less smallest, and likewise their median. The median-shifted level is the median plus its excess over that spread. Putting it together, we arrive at 10.7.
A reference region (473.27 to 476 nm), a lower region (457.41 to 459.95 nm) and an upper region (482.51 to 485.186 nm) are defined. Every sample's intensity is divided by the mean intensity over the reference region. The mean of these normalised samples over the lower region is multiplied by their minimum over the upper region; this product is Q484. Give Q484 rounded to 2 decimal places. 0.91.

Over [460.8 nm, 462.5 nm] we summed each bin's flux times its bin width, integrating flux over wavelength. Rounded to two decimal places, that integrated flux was 9.34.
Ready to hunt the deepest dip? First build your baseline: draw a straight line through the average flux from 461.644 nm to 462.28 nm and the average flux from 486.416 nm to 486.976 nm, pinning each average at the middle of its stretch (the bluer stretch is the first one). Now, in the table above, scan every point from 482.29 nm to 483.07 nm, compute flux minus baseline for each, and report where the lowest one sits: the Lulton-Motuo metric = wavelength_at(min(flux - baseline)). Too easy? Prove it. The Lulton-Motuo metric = 483.012 nm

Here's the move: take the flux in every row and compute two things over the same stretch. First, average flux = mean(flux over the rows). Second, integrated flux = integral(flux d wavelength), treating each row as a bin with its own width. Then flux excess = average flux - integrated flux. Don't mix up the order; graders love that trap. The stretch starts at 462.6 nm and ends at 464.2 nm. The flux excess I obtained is -3.31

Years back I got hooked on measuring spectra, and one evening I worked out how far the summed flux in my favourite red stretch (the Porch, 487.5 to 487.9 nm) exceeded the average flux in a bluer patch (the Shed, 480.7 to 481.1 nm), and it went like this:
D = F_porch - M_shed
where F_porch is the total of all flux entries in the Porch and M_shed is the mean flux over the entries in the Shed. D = 10.6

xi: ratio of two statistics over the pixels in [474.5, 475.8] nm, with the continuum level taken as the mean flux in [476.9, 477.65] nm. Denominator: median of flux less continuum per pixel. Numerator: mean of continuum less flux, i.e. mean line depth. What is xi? -1.3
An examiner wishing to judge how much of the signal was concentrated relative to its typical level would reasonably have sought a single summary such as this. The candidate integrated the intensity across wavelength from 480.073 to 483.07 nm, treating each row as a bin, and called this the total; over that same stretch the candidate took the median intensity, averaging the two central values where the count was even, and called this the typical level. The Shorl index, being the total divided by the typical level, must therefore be 2.99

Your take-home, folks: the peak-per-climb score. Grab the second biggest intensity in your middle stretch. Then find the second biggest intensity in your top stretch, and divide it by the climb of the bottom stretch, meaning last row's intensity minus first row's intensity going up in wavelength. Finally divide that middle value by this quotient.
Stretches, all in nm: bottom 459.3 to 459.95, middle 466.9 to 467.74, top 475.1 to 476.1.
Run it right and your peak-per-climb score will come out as -0.06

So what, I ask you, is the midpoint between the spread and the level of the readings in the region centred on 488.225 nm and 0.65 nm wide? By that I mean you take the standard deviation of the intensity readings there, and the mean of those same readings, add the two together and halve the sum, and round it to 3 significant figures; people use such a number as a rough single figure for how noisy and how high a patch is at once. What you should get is 2.79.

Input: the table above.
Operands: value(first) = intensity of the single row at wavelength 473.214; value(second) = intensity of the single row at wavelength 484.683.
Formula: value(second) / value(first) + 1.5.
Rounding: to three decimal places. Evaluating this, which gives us 2.478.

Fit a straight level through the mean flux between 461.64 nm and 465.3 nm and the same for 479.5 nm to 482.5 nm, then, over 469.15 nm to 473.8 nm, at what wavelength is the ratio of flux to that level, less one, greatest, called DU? 473.105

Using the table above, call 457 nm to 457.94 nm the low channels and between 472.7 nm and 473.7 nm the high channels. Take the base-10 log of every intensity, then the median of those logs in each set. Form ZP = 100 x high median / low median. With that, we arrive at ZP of 102.3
